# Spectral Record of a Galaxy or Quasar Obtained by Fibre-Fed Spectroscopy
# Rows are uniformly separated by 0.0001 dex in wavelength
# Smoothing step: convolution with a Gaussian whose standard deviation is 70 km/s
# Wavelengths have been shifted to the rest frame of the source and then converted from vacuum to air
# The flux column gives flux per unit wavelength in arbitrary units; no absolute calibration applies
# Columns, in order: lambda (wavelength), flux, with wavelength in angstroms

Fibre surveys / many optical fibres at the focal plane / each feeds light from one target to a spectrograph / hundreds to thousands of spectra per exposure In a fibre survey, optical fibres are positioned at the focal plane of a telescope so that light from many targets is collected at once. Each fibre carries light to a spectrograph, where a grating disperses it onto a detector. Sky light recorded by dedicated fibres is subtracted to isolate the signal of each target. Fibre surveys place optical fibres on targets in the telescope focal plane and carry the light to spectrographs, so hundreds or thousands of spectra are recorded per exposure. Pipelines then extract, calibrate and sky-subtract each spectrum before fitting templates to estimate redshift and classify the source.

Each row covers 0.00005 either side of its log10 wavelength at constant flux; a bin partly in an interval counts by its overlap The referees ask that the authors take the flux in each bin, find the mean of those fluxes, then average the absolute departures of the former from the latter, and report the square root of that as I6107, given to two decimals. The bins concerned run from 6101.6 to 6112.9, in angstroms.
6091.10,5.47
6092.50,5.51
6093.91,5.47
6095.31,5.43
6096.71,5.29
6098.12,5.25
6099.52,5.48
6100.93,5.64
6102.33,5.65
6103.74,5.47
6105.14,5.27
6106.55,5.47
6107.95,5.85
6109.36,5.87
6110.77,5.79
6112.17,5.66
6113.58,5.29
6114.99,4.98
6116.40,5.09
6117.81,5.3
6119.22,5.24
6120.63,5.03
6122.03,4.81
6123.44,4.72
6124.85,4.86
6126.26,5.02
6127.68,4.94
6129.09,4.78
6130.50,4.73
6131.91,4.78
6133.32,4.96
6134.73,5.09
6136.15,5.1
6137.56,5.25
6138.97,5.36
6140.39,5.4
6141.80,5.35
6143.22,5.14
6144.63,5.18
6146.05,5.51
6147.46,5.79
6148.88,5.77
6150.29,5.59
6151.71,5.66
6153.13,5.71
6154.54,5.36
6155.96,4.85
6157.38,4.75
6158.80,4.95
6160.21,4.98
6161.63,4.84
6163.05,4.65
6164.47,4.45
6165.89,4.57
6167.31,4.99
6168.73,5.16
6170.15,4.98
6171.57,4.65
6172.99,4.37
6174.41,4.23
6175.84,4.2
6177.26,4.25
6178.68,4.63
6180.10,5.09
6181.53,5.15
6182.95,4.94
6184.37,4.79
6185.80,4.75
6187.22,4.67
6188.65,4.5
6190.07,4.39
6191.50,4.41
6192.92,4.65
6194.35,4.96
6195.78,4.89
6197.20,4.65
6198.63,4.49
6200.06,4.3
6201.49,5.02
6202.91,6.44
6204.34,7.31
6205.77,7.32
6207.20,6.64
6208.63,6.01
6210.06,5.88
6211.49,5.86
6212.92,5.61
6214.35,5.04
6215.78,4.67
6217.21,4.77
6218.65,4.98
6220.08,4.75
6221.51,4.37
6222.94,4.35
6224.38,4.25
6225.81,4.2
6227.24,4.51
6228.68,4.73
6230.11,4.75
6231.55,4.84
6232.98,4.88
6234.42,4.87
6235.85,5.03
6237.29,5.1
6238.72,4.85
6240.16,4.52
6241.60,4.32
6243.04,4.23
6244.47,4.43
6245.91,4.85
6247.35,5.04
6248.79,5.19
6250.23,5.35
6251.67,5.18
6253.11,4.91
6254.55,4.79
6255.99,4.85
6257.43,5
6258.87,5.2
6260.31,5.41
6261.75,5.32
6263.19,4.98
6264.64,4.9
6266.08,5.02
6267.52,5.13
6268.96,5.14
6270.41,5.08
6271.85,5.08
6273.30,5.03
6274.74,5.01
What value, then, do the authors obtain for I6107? 0.41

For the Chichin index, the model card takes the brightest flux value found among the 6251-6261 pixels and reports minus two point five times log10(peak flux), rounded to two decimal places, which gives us -1.83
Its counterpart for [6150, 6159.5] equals -1.89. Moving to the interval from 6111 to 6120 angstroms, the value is -1.88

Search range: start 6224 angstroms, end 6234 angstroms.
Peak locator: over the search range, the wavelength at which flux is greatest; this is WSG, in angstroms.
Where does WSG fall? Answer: 6232.98 angstroms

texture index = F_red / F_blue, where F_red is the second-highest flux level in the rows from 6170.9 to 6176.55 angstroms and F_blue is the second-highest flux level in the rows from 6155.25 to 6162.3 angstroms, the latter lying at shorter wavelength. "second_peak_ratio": 0.88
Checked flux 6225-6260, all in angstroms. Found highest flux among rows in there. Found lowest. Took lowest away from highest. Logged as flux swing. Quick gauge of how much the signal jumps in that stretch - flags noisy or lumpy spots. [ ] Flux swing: 1.15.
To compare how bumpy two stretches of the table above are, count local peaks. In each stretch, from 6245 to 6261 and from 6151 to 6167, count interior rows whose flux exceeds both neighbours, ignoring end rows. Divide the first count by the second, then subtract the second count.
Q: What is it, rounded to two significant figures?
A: -1.5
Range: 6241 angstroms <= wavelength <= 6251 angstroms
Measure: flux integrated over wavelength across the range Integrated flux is 48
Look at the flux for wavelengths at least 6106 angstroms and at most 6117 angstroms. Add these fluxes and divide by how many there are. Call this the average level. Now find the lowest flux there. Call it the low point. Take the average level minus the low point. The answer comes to 0.5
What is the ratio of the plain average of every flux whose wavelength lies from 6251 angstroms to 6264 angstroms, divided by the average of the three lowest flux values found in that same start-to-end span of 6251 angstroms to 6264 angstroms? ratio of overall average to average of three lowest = 1.05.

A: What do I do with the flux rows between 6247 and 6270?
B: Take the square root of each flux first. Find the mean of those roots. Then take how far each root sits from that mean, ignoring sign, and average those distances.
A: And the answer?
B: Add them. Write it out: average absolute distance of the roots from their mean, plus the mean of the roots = 2.29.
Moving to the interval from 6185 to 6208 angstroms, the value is 2.45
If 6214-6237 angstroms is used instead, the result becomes 2.22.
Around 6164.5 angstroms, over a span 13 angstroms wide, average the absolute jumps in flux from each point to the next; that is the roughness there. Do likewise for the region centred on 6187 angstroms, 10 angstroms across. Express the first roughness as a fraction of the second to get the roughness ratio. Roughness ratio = 1.9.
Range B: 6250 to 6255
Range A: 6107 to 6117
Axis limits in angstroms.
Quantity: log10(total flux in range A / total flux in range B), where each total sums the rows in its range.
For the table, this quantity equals 0.28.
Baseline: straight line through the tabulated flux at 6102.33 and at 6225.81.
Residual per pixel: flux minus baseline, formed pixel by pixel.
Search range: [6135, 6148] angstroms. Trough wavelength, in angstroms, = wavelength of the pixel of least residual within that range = 6136.15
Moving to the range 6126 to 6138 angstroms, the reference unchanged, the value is 6130.50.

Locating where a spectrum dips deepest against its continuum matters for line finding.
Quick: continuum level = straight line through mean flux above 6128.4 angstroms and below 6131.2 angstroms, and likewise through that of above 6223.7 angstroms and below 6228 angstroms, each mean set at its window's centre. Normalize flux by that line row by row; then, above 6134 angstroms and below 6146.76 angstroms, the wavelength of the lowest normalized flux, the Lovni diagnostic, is 6134.73 angstroms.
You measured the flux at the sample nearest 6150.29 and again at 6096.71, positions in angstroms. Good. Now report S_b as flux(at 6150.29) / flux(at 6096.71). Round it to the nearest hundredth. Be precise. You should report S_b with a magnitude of 1.06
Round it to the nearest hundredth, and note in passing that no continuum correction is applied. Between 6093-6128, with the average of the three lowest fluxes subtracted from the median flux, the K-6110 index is 0.49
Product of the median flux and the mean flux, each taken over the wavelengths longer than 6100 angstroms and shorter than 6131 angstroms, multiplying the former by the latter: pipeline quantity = 27.6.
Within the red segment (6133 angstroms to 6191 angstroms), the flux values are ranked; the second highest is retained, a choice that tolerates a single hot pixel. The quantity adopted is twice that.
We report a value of 11.5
